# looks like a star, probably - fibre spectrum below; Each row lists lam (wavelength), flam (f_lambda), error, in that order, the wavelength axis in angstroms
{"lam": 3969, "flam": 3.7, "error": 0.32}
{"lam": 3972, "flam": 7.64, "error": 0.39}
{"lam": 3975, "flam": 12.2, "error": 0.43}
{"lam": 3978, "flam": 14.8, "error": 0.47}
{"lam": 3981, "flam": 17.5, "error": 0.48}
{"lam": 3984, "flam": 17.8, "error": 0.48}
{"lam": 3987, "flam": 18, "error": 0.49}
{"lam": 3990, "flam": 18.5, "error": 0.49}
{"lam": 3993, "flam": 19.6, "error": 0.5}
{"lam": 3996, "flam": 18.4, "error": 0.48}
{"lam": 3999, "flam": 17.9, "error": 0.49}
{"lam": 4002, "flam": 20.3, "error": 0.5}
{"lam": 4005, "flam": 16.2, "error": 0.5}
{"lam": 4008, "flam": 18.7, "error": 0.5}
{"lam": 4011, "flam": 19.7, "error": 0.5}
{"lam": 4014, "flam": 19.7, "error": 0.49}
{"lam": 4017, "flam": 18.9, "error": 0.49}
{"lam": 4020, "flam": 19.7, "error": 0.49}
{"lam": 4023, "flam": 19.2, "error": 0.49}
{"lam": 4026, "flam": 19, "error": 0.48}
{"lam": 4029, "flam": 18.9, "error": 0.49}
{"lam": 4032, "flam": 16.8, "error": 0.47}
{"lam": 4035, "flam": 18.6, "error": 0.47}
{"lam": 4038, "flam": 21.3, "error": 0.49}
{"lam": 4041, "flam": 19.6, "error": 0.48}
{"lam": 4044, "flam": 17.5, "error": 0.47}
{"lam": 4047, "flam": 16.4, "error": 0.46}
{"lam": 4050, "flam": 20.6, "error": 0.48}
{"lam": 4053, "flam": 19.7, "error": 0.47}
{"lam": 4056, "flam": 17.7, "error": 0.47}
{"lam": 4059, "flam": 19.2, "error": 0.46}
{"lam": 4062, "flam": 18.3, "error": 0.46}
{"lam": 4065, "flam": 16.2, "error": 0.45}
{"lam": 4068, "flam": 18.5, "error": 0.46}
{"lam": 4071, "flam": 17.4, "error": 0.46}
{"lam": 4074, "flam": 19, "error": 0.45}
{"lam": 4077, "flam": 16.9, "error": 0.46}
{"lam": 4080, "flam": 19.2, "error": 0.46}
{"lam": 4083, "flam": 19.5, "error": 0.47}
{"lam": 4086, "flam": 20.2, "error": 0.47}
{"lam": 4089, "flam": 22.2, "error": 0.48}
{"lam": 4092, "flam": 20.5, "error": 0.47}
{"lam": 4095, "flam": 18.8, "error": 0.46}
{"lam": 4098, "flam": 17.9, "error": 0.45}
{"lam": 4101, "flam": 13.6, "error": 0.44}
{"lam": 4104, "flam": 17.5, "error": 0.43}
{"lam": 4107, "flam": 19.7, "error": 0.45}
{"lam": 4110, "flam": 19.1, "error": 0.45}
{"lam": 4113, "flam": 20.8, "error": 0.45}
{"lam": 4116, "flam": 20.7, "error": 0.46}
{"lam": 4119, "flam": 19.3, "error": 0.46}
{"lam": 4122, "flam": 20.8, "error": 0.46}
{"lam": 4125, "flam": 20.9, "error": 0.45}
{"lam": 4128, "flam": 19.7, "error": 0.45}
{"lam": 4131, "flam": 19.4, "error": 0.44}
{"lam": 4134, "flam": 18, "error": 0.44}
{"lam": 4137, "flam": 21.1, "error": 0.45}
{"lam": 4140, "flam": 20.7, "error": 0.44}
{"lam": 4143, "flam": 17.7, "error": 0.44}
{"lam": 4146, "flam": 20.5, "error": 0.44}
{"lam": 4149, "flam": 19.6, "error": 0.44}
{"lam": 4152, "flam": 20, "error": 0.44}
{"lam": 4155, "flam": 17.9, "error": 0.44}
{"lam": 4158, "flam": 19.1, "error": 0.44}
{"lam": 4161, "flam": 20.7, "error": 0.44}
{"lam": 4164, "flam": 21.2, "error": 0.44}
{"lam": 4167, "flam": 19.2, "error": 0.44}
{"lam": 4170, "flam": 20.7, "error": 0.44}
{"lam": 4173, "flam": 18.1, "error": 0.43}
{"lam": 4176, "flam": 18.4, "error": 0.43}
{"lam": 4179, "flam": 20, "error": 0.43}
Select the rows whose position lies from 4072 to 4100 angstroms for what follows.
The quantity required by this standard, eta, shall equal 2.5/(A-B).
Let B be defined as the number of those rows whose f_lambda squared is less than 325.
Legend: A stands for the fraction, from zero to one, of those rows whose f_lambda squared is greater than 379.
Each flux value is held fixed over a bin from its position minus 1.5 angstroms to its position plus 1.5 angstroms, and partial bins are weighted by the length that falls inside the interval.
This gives -1.6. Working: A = 0.44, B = 2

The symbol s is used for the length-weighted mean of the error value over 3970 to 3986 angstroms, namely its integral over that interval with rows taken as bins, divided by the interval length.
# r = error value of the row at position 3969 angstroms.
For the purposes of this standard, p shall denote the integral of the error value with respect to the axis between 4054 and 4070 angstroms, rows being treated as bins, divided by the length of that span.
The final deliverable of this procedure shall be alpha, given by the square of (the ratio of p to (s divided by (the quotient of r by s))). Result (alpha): 0.54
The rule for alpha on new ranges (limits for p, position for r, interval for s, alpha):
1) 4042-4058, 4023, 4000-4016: 0.87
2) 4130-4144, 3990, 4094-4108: 1.19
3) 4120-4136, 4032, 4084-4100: 0.95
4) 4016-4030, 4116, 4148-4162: 1.34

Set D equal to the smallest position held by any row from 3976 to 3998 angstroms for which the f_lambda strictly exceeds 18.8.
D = 3993 angstroms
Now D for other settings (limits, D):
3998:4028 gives 4002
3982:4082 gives 3993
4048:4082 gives 4050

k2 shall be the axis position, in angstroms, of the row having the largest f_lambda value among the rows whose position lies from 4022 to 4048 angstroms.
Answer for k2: 4038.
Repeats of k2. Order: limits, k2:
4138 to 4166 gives 4164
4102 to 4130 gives 4125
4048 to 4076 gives 4050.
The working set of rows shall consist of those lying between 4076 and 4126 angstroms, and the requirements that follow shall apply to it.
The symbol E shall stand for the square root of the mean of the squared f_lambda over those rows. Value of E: 19.4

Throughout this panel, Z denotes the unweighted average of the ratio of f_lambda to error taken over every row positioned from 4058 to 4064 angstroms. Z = 40.8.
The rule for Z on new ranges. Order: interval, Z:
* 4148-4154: 45.0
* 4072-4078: 39.5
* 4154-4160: 42.0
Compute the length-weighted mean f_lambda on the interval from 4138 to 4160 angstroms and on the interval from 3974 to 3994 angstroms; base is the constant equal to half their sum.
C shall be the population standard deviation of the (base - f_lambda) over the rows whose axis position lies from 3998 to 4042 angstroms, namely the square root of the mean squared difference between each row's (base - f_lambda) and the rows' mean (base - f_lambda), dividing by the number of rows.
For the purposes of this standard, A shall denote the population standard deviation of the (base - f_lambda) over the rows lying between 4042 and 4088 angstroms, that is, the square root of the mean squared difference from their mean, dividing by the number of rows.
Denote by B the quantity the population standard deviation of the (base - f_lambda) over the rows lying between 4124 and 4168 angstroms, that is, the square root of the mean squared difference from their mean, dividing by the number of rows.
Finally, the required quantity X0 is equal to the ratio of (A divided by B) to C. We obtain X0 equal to 0.94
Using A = 1.32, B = 1.1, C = 1.24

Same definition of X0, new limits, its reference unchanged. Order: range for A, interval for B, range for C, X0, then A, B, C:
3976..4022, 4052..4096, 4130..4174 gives 0.81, 1.41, 1.5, 1.19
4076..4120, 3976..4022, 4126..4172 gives 1.25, 1.97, 1.4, 1.12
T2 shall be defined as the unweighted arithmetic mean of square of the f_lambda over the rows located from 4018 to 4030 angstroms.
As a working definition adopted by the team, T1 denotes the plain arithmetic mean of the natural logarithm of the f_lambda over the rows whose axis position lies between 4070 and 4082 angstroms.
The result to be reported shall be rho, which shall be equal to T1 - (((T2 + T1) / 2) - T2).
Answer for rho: 186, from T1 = 2.90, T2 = 369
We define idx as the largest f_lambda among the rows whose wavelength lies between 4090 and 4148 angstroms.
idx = 21.1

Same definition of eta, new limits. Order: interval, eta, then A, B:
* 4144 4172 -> -7.5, 0.67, 1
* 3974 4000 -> -0.4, 0.11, 6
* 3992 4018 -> -1.6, 0.44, 2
